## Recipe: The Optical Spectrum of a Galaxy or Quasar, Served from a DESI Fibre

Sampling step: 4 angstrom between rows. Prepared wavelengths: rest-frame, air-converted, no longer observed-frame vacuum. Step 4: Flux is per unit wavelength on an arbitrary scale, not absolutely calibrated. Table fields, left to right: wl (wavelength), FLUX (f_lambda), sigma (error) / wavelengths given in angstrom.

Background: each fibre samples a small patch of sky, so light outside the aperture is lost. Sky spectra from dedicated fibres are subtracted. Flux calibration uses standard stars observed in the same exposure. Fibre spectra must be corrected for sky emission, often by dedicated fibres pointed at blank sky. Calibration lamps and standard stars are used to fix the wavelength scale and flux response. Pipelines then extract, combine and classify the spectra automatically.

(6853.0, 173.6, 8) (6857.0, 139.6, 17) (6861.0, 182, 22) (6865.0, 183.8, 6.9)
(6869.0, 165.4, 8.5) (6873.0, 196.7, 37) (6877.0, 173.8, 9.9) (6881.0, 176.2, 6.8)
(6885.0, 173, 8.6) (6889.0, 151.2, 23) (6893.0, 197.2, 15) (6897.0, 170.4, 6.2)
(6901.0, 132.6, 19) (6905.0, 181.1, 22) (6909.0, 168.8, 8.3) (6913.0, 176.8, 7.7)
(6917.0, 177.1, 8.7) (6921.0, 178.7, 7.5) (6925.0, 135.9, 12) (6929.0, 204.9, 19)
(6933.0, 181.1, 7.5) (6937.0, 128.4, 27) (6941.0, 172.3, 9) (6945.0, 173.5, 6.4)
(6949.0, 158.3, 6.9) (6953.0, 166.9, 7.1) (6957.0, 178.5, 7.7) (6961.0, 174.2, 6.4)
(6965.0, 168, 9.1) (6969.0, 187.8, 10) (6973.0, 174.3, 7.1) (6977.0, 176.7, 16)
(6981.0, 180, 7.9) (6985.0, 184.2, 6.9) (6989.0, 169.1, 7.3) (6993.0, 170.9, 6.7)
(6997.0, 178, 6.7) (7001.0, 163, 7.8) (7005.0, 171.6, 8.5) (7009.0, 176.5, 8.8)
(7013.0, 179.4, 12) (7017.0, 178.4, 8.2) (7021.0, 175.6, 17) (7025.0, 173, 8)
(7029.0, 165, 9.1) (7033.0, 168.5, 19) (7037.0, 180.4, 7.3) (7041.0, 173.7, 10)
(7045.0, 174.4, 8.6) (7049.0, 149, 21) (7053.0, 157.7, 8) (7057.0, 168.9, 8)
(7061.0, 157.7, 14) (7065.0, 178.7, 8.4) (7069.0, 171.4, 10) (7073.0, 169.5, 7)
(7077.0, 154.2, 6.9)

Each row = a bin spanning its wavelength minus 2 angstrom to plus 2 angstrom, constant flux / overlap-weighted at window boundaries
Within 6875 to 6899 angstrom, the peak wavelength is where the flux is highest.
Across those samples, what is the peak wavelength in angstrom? 6893.0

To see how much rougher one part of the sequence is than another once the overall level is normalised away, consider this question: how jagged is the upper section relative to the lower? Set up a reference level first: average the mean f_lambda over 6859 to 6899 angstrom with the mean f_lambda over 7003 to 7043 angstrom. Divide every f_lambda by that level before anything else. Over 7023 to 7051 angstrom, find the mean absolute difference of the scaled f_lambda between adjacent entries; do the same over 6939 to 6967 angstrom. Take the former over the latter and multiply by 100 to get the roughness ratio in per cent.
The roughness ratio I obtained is 119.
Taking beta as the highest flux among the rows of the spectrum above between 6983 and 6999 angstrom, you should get 184.2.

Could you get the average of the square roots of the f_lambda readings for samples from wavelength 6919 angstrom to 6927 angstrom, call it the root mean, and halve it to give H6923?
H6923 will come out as 6.26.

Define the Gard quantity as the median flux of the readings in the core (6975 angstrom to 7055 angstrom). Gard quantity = 174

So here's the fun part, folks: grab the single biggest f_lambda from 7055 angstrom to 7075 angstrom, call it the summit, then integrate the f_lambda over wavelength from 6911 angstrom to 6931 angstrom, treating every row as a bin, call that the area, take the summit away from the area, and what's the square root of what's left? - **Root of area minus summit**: 57.6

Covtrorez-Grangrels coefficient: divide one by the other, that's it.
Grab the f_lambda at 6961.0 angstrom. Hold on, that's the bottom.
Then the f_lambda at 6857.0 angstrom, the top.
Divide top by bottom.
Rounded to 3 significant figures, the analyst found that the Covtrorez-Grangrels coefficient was 0.801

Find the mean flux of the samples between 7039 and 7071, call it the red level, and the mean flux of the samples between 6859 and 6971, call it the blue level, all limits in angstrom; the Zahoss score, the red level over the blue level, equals 0.97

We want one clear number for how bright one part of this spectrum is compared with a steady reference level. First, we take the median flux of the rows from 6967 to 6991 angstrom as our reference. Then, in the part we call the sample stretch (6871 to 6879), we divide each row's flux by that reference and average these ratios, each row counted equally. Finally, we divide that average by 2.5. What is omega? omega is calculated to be 0.415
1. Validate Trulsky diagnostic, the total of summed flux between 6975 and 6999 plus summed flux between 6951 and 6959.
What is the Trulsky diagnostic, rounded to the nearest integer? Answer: 1404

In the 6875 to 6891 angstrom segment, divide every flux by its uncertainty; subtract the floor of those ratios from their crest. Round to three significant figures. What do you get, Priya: 19.3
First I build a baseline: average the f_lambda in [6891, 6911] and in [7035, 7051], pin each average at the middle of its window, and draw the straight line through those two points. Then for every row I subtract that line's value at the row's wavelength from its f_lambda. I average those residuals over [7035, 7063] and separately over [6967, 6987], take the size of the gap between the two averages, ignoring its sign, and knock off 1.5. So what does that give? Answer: 13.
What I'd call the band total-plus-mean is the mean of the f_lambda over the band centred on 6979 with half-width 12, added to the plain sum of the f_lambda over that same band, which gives 1251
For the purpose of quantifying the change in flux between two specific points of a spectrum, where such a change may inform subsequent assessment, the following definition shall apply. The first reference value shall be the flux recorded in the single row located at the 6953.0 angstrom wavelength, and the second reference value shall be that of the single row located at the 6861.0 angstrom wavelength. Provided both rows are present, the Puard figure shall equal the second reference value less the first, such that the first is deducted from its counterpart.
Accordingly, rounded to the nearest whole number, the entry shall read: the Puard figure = 15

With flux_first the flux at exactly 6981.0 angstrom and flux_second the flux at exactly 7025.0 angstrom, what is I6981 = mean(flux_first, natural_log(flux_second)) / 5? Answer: 18.5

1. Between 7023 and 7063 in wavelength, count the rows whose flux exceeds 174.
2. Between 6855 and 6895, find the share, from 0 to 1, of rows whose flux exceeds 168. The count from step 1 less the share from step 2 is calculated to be 1.3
